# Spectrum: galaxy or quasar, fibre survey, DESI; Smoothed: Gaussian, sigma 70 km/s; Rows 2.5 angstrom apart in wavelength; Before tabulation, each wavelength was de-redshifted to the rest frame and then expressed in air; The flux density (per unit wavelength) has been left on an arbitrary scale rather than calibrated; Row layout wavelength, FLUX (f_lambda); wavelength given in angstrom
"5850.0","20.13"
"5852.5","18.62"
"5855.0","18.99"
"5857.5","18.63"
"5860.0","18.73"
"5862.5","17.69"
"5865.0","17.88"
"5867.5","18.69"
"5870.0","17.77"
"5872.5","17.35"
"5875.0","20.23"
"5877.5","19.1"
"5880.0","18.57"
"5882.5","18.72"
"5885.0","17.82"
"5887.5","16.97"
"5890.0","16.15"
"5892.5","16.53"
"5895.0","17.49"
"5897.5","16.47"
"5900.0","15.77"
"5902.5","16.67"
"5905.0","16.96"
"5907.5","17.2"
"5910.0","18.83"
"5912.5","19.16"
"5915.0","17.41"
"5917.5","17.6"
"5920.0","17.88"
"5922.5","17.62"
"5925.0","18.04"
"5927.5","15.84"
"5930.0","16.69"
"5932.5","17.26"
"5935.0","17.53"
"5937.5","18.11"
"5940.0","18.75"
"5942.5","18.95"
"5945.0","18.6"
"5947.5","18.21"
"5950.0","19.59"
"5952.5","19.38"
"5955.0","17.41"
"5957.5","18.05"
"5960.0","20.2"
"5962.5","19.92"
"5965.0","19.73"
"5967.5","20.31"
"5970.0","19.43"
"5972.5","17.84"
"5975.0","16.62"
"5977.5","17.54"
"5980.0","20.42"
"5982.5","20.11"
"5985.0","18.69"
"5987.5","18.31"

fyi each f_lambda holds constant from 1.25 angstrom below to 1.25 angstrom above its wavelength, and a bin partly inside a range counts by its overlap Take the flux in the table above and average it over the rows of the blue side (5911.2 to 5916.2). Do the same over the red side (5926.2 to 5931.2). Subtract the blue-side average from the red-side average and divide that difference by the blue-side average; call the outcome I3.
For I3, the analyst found -0.11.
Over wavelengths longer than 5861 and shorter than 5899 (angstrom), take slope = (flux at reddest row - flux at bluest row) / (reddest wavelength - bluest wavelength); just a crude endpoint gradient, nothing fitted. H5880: -0.03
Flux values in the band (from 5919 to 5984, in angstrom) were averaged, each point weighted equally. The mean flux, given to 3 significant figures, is 18.5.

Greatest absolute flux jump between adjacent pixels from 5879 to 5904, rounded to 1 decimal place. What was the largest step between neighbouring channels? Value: 1.0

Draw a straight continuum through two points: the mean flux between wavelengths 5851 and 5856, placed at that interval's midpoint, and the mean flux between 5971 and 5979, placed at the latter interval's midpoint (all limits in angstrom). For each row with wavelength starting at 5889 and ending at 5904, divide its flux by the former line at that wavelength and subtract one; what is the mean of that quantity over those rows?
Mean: -0.10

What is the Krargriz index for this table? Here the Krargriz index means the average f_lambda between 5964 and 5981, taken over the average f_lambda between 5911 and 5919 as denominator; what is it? 1.04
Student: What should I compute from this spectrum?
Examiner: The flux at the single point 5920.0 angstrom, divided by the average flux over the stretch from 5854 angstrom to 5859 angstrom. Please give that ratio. 0.95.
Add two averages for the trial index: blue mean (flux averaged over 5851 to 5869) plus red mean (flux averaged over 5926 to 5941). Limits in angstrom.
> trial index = 35.8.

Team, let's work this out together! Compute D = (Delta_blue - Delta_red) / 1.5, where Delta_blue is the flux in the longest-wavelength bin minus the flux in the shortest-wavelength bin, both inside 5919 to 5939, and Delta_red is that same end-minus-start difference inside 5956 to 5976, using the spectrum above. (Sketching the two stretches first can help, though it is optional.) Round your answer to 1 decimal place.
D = 1.1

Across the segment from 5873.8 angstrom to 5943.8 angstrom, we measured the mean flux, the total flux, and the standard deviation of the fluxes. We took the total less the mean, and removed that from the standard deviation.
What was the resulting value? -476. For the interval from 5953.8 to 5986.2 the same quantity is -226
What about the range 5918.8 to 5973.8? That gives -386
